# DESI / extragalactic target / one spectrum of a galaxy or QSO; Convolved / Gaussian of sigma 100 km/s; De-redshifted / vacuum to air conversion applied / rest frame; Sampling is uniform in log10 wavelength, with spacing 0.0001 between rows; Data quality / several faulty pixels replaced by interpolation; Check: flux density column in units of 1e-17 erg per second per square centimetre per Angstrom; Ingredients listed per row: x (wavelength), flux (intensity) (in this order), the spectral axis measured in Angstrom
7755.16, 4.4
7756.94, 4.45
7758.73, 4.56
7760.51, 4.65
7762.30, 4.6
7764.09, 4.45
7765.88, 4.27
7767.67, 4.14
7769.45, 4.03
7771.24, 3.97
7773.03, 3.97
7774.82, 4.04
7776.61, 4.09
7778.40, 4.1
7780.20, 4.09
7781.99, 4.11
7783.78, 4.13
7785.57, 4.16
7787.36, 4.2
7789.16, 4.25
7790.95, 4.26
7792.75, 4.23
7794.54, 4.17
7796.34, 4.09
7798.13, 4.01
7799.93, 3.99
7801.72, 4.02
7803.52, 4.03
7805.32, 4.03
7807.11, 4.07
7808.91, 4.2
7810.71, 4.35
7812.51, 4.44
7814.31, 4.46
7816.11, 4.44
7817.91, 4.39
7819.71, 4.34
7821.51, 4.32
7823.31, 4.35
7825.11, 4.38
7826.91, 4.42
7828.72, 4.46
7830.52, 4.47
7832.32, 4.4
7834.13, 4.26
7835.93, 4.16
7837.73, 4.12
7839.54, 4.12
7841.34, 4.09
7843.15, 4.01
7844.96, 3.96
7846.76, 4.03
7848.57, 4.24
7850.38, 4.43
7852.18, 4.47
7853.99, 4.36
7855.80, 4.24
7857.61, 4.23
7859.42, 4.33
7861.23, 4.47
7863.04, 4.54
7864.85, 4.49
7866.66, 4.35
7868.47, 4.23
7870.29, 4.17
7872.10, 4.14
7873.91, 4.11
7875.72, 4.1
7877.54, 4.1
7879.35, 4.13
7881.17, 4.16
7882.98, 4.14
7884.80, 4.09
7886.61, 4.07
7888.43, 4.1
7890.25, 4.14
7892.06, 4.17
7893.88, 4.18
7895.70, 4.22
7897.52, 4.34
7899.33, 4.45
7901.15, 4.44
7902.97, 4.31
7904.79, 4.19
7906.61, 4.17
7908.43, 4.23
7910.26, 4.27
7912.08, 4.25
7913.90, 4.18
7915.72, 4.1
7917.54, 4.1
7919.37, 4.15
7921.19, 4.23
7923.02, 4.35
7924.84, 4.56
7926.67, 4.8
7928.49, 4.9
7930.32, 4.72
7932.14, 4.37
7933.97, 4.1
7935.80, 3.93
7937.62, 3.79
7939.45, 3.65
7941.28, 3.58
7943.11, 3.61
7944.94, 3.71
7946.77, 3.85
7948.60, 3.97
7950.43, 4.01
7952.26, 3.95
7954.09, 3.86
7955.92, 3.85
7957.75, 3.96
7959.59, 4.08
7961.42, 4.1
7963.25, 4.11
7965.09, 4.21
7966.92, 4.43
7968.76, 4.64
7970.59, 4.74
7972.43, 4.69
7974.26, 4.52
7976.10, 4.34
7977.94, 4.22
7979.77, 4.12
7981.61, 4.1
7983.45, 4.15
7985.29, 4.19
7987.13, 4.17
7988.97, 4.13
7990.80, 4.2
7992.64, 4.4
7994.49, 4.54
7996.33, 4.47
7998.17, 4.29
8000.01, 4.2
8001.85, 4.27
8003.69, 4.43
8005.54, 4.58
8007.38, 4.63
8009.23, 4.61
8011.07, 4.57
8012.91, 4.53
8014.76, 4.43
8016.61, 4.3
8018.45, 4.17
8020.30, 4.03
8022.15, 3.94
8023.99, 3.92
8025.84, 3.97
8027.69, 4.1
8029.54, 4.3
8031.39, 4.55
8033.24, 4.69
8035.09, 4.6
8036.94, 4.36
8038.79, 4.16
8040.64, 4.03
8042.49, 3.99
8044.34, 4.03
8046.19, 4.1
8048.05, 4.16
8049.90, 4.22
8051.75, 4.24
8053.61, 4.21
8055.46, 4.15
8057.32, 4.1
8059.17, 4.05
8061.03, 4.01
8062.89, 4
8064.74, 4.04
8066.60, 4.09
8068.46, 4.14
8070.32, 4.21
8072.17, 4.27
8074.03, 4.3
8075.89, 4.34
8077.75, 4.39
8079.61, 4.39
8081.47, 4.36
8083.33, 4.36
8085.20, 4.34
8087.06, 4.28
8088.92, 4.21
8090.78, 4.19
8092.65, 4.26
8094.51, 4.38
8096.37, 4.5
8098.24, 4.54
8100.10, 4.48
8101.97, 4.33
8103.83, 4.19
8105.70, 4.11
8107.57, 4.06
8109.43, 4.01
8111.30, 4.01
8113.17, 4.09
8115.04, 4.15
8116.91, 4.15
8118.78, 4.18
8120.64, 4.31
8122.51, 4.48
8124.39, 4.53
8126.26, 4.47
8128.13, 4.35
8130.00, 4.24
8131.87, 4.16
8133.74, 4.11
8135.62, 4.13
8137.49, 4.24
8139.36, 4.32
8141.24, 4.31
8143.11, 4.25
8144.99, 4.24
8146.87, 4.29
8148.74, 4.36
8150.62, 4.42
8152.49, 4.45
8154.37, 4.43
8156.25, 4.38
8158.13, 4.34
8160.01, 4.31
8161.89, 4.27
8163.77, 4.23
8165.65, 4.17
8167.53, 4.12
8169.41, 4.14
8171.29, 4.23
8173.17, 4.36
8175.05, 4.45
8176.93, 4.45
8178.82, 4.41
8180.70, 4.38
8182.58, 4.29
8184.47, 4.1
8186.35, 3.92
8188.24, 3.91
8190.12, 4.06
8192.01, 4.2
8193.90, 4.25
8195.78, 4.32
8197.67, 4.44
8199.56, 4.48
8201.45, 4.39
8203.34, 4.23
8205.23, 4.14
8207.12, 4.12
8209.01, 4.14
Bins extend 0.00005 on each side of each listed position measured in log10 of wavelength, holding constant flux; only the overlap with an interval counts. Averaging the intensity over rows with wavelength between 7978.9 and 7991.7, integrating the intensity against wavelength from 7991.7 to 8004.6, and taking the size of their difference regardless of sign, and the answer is 52.2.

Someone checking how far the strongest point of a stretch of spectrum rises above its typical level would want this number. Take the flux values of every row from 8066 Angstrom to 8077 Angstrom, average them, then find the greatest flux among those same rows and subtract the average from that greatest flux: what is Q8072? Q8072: 0.11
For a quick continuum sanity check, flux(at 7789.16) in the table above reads 4.25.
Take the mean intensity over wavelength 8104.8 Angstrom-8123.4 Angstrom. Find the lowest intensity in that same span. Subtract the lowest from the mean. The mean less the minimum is 0.145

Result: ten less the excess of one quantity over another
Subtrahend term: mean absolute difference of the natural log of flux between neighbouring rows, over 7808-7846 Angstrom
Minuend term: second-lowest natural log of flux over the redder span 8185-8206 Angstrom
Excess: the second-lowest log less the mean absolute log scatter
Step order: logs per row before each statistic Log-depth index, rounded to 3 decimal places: 8.646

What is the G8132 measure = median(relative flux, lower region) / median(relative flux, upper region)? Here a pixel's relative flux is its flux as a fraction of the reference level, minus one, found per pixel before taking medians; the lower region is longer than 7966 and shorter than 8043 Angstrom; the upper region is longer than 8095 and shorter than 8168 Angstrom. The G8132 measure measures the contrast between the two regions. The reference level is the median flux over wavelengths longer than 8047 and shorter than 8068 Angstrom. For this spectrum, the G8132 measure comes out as 1.18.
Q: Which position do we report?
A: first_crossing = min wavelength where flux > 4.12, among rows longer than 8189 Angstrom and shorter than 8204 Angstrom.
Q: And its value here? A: 8192.01 Angstrom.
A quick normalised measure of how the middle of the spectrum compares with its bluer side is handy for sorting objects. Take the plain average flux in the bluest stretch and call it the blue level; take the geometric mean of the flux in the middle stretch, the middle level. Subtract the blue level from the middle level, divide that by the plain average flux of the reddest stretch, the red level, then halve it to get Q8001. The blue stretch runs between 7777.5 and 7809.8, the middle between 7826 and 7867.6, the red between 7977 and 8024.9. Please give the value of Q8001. 0.02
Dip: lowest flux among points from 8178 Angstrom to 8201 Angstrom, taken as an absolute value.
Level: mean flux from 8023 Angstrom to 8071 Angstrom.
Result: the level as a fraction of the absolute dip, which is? 1.07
